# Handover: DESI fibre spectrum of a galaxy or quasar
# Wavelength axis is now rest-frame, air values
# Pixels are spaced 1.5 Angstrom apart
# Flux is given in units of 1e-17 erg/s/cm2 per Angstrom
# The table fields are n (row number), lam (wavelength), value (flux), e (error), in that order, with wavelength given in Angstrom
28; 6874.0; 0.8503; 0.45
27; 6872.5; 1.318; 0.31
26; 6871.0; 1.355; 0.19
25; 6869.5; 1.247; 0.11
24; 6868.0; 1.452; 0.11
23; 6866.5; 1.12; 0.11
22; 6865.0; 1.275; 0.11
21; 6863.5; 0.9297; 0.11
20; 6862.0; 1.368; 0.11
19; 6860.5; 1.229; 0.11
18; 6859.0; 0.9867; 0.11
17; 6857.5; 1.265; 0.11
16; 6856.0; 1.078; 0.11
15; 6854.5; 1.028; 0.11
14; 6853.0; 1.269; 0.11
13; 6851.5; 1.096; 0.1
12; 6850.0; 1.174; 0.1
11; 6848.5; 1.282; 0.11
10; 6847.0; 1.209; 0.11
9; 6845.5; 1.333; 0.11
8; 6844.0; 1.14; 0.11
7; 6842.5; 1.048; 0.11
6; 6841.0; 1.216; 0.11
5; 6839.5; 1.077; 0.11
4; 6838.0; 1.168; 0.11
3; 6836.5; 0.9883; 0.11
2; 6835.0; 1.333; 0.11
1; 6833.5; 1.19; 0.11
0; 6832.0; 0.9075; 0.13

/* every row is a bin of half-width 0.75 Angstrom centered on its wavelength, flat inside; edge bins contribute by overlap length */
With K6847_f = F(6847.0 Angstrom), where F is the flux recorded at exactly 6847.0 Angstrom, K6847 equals 1.209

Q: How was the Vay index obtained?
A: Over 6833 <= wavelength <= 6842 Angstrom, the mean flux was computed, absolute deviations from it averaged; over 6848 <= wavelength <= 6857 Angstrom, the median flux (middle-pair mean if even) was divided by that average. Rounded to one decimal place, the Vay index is 13.2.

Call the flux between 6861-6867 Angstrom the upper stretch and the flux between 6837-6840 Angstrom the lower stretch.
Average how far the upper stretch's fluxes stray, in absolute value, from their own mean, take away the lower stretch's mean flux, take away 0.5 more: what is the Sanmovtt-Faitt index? -1.47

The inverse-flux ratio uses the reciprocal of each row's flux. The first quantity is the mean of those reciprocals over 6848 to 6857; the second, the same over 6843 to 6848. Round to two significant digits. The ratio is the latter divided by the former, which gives 0.94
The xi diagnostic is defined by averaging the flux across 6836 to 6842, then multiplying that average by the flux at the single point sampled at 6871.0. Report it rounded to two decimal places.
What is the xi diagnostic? 1.51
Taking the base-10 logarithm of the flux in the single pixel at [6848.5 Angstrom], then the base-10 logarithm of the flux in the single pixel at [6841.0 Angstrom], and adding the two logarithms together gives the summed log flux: 0.19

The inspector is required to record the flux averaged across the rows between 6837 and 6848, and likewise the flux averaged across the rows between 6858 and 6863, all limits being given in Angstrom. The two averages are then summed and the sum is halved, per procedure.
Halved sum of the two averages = 1.18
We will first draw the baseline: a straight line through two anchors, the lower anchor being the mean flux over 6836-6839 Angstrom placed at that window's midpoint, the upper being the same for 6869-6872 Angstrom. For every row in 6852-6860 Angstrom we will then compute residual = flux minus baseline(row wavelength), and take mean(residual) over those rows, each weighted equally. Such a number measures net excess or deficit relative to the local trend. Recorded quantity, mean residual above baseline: -0.08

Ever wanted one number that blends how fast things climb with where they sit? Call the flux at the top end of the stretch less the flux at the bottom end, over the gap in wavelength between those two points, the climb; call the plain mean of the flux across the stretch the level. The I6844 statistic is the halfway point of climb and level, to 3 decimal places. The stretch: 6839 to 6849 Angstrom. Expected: 0.605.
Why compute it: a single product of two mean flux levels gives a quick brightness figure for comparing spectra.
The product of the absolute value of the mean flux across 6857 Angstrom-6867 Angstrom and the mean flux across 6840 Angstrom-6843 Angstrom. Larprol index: 1.32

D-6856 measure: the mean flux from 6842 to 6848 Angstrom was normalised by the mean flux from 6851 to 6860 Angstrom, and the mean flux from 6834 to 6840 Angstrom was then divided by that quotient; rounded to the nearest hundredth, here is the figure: 1.08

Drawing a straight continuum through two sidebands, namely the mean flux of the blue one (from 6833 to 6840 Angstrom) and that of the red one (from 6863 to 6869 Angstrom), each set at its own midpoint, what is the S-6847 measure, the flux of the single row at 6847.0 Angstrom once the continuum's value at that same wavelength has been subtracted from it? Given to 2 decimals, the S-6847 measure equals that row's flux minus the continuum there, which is 0.04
